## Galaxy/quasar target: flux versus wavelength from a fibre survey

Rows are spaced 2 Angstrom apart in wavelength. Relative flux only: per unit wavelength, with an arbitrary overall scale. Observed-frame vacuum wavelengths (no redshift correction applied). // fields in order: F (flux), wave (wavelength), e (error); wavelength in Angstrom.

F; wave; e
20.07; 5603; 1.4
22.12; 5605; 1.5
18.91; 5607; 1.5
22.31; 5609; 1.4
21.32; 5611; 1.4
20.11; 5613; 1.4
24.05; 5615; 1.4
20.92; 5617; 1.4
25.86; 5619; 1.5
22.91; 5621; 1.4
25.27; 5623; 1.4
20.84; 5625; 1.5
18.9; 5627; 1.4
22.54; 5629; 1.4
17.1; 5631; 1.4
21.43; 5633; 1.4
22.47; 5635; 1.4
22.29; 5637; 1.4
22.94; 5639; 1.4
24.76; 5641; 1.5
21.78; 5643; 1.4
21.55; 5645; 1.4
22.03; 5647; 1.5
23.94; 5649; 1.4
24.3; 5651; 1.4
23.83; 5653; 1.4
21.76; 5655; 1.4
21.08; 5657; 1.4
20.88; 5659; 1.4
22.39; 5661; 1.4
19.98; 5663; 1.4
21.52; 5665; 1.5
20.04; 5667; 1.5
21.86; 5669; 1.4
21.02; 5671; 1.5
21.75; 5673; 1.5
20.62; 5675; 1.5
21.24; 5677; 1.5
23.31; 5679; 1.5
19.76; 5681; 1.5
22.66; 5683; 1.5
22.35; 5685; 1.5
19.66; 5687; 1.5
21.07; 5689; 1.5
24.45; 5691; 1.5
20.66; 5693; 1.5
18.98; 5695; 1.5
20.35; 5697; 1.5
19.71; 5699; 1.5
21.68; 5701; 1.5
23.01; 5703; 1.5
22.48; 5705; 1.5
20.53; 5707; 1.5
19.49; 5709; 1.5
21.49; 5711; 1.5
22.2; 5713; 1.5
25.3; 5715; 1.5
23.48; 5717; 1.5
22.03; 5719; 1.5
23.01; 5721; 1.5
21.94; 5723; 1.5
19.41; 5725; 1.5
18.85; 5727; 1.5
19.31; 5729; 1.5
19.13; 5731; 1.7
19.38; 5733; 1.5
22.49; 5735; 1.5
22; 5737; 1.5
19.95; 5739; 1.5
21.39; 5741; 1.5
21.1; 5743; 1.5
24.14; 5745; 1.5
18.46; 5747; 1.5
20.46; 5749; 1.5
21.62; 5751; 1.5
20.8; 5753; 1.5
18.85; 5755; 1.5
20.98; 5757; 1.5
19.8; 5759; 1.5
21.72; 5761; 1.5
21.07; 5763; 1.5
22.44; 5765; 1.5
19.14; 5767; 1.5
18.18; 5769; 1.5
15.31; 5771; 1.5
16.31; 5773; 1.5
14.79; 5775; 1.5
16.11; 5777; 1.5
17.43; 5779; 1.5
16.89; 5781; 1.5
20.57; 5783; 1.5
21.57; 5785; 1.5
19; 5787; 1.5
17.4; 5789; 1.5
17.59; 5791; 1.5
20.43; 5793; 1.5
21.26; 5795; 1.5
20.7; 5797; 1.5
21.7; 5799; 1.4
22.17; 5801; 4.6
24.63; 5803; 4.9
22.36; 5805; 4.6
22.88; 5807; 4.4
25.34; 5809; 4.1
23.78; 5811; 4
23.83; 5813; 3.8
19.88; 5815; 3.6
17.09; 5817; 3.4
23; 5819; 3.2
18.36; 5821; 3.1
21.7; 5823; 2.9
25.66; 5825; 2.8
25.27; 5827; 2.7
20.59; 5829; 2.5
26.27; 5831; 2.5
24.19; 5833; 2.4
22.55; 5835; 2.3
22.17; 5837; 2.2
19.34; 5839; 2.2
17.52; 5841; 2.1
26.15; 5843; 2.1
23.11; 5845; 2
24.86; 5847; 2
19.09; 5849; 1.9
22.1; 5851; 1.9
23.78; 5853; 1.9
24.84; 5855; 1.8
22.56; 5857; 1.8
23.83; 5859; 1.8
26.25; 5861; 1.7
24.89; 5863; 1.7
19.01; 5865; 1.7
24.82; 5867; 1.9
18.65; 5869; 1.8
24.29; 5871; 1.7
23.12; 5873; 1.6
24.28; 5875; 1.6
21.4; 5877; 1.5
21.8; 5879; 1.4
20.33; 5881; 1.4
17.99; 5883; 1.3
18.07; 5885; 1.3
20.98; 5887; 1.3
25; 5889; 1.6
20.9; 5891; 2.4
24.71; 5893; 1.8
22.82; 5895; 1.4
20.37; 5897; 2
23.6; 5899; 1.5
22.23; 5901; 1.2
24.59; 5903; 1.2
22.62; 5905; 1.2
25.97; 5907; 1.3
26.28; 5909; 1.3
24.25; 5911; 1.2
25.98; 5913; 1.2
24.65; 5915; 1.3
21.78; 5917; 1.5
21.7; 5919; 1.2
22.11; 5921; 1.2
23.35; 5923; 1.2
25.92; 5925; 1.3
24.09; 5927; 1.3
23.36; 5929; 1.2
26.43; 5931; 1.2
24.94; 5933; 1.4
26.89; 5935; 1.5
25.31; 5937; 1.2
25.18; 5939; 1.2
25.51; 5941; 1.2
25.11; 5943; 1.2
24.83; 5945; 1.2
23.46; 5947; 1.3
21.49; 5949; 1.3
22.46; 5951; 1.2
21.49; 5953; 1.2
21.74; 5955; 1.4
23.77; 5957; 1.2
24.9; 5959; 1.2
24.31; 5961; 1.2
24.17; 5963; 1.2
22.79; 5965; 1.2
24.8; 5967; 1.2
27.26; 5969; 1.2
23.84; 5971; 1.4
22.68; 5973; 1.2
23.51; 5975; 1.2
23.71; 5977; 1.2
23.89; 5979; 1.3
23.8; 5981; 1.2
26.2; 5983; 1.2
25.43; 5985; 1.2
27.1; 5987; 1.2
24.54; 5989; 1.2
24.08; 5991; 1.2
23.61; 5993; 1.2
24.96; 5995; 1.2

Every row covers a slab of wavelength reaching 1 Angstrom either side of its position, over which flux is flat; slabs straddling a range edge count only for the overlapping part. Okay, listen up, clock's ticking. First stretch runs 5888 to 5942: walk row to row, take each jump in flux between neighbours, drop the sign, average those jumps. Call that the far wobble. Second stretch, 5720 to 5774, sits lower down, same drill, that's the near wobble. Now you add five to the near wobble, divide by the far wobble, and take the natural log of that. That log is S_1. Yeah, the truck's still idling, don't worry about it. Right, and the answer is 1.27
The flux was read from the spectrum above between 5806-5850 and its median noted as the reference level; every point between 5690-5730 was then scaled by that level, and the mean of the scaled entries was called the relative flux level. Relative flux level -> 0.93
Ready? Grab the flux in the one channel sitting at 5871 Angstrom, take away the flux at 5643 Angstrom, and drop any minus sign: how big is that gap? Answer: 2.5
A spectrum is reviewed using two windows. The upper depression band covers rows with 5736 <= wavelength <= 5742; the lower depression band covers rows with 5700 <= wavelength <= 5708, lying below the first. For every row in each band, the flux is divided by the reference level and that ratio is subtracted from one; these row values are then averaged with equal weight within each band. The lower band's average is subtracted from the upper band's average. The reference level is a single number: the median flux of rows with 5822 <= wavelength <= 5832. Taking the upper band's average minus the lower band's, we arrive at 0.03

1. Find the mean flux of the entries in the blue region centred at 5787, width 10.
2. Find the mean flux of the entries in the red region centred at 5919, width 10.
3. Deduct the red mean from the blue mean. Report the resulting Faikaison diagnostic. -3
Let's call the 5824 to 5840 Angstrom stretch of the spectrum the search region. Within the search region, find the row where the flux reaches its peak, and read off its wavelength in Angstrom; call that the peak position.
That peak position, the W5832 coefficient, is 5831 Angstrom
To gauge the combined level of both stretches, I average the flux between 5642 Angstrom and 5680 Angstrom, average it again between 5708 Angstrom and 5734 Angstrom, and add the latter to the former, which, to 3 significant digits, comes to 43.0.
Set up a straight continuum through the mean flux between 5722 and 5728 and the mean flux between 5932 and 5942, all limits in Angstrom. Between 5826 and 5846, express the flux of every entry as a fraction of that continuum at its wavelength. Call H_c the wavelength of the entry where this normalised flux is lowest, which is 5841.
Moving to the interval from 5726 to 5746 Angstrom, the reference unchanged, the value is 5727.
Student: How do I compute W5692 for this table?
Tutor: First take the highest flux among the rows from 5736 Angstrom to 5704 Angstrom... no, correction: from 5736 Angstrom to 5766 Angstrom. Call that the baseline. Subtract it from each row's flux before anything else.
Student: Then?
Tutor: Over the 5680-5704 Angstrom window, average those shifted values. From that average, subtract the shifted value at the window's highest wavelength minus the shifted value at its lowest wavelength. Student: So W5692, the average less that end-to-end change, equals -6.2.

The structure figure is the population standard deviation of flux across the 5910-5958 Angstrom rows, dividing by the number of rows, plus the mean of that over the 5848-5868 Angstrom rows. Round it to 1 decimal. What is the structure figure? 24.8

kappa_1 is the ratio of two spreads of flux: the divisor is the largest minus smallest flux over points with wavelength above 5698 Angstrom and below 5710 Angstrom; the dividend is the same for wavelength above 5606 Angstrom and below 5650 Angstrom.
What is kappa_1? 2.49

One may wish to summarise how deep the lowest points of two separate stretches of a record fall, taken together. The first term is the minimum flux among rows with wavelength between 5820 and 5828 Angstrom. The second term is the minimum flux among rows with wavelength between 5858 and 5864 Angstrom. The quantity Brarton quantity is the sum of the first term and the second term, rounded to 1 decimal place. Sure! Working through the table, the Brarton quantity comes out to 42.2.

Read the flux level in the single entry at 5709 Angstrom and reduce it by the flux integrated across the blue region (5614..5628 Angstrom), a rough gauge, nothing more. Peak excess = -298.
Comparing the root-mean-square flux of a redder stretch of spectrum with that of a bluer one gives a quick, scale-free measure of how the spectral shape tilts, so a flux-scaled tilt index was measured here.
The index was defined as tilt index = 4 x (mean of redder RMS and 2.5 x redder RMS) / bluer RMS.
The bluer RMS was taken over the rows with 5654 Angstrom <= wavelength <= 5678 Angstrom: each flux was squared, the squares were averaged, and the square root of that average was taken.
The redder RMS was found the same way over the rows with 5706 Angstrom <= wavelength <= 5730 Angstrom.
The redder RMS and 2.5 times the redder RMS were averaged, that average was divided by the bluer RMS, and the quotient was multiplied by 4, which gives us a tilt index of 7.10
